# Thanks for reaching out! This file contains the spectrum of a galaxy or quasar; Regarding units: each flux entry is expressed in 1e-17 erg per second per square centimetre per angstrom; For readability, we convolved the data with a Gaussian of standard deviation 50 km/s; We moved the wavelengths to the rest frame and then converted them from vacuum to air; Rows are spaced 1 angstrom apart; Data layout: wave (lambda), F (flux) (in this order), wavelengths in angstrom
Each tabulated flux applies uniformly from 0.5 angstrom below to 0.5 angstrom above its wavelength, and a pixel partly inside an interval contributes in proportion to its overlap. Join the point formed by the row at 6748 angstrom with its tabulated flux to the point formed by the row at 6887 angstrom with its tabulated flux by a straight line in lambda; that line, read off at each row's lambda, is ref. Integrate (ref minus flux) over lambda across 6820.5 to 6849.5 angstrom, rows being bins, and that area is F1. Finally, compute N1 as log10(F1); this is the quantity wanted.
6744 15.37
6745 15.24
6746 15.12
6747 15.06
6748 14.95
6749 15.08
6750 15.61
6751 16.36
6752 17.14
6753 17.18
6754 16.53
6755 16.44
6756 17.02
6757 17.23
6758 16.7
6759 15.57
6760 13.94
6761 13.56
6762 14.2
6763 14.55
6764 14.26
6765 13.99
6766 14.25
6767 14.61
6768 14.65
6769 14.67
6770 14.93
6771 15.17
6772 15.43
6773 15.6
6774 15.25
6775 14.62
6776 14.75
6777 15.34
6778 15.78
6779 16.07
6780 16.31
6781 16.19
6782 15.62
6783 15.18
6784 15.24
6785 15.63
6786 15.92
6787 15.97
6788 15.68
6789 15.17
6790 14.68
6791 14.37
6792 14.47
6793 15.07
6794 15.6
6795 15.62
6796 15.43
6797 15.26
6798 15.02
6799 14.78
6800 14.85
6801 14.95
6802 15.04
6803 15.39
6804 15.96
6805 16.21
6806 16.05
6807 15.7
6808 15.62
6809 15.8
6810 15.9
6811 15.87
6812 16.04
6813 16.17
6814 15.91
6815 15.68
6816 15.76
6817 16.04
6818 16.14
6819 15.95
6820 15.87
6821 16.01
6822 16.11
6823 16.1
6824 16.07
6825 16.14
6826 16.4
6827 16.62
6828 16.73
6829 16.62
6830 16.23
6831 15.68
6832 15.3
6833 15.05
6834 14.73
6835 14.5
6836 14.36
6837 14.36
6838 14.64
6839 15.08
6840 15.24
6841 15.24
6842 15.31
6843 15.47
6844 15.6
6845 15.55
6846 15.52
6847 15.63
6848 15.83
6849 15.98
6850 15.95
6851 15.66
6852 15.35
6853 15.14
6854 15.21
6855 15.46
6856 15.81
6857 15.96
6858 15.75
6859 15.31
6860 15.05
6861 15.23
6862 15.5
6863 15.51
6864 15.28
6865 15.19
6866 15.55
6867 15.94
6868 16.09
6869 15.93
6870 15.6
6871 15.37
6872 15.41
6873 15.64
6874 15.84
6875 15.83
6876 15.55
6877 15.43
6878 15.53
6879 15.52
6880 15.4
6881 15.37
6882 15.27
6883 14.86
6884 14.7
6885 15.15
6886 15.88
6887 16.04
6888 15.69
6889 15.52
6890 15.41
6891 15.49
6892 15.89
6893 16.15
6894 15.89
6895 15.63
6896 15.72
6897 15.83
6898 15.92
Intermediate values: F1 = 1.2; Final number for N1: 0.1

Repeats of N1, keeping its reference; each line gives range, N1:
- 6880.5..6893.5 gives 0.9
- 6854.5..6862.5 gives 0.4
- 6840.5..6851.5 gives 0.1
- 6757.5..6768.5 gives 0.7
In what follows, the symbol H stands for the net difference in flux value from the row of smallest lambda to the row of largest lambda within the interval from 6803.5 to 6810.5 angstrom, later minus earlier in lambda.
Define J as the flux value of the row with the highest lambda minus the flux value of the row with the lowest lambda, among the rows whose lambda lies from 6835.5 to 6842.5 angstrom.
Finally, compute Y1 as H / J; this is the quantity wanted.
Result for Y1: -0.06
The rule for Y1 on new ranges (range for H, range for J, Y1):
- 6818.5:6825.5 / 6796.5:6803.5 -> 1.46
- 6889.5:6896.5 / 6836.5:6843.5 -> 0.28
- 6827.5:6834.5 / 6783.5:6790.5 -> 3.57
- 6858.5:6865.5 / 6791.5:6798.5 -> -0.22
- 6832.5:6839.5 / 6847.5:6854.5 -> -0.05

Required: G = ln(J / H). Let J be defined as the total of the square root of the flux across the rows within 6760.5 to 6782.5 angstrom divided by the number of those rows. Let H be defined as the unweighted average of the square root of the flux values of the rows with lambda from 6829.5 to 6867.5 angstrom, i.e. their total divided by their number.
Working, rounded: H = 3.92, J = 3.87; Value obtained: -0.013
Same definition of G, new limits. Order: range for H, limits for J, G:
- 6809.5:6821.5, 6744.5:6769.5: -0.019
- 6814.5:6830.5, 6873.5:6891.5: -0.022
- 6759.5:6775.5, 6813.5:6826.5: 0.046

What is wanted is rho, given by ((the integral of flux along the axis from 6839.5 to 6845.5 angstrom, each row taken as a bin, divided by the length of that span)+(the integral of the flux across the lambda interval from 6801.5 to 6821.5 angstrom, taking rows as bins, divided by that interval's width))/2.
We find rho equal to 15.6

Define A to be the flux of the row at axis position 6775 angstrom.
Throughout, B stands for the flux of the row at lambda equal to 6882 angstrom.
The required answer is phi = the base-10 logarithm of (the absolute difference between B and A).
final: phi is -0.2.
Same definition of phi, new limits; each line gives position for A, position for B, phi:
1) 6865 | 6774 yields -1.2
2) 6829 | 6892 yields -0.1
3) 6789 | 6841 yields -1.2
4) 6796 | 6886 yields -0.3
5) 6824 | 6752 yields 0.0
